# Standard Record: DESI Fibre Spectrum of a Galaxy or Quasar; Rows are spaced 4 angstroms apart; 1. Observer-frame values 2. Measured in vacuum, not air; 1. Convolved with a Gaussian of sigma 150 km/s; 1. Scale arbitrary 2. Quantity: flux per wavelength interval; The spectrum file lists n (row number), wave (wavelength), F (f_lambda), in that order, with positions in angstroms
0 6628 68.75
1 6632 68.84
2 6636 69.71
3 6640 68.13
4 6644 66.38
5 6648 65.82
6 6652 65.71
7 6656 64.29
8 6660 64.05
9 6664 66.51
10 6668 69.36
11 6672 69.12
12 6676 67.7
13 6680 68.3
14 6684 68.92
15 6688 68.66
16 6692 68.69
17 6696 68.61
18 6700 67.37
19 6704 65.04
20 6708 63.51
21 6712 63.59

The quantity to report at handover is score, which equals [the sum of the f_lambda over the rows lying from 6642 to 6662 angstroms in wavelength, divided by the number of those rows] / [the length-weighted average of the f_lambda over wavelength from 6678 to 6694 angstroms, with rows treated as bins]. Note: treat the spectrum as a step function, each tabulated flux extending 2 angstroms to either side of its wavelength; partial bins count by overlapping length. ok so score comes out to 0.95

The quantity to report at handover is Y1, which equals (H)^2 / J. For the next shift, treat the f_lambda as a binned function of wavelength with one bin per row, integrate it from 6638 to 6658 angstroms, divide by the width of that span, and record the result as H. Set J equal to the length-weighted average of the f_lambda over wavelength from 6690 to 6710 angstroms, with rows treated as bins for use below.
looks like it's 65.5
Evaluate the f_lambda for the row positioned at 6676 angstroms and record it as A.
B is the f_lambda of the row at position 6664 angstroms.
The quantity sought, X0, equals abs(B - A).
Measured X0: 1.2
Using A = 67.7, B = 66.51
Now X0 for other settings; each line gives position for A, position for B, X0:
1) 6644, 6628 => 2.4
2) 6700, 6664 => 0.9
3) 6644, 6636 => 3.3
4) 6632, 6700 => 1.5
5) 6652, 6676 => 2.0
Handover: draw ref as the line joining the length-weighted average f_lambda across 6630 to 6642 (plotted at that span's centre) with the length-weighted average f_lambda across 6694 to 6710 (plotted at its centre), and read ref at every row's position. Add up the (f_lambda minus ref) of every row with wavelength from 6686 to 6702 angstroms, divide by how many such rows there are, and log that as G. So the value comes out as 1.9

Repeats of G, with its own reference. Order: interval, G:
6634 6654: -1.4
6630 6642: 0.0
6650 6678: -1.0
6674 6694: 1.6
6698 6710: -0.7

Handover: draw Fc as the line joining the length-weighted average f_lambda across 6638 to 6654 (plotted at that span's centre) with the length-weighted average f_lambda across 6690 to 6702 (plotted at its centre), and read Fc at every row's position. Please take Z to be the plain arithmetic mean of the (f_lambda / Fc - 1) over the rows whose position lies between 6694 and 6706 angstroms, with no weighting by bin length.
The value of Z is -0.020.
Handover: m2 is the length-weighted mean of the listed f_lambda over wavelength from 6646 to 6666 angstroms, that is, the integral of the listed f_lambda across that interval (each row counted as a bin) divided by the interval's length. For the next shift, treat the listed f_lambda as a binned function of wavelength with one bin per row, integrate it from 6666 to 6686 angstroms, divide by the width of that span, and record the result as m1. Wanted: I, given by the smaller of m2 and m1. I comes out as 65.3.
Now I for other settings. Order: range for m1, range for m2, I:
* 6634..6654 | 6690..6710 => 66.6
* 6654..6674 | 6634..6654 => 66.7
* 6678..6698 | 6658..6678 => 67.3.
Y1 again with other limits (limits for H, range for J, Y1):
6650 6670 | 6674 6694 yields 63.6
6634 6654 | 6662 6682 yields 66.1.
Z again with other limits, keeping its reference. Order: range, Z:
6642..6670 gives -0.013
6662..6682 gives 0.012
